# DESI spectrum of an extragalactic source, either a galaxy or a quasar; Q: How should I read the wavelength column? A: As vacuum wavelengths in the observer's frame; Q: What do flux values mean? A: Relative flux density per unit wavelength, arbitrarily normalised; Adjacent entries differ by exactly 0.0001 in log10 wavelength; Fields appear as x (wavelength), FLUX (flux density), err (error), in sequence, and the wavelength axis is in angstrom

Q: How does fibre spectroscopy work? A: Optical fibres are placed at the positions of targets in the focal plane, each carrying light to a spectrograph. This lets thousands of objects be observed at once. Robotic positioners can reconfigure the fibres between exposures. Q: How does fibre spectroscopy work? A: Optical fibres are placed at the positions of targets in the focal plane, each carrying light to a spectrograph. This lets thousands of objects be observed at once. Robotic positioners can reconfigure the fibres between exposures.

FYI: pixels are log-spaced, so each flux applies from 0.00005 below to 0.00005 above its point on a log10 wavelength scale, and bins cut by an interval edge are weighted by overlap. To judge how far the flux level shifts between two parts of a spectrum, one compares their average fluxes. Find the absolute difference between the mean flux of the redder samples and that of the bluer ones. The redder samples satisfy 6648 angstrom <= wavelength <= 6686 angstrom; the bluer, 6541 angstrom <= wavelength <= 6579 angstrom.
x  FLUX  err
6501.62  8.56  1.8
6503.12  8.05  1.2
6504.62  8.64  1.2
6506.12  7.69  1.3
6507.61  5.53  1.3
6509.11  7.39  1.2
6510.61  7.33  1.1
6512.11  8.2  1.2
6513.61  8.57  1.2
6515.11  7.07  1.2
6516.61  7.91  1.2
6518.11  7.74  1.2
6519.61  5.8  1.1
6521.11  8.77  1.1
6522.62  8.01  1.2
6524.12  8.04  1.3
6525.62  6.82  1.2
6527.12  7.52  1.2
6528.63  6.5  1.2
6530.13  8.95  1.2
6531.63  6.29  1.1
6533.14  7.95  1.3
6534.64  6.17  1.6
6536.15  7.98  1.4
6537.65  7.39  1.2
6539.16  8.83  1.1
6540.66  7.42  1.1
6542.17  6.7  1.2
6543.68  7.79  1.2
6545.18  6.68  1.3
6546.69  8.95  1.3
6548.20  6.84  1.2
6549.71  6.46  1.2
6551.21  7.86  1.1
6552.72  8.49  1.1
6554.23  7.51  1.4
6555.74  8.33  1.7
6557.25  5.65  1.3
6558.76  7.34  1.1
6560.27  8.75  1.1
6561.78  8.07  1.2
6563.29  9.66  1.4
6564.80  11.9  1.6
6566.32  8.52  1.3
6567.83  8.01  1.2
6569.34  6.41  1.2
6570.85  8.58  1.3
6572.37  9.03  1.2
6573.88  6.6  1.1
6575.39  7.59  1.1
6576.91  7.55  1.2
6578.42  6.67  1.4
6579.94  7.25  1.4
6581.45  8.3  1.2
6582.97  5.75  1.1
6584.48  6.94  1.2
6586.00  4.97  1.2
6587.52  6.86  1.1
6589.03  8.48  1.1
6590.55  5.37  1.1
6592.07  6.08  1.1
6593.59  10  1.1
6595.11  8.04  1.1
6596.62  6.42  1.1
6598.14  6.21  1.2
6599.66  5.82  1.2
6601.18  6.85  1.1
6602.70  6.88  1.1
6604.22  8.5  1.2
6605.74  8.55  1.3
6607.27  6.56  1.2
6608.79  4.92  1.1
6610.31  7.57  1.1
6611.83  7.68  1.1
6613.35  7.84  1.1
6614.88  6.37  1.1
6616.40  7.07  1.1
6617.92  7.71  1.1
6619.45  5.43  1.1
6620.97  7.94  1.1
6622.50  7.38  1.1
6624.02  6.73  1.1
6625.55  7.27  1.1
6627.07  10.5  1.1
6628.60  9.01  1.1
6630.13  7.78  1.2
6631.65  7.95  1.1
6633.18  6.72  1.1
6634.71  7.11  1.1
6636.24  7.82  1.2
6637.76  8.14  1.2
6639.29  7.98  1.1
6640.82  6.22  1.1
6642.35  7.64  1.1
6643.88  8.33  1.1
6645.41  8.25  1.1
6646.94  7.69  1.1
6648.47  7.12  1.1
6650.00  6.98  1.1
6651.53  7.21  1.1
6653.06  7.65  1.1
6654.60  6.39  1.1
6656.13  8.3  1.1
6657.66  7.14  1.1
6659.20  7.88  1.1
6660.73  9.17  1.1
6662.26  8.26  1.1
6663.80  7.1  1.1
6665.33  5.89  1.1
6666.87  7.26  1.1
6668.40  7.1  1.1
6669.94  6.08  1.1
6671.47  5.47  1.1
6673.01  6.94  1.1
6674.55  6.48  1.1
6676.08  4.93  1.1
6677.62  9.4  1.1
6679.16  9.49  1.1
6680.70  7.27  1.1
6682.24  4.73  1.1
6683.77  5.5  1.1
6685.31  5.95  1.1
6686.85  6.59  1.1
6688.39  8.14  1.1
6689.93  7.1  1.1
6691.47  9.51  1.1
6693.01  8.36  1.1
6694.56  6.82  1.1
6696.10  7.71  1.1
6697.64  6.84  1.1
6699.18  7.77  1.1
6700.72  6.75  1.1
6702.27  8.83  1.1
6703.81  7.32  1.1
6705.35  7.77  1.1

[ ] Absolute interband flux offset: 0.81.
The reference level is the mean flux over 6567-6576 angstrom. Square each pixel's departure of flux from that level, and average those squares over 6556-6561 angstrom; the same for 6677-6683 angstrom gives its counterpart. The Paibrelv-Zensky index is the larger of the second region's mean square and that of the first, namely 3.8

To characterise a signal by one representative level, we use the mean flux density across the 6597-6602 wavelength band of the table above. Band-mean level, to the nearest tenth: 6.3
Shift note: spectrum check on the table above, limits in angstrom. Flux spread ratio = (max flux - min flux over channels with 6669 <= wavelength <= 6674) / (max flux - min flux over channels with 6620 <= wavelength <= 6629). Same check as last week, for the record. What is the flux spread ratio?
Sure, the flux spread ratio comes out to 0.4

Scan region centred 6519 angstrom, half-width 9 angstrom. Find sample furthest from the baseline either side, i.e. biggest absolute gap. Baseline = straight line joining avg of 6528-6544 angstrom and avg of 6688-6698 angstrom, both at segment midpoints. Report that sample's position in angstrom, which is 6519.61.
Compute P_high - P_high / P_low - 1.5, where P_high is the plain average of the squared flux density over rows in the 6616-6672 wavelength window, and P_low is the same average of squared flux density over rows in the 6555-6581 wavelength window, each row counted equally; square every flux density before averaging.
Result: 54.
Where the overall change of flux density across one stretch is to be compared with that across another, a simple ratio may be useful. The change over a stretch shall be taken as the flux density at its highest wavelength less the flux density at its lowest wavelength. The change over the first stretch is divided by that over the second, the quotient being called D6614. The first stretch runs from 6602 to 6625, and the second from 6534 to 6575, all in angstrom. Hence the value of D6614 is -0.3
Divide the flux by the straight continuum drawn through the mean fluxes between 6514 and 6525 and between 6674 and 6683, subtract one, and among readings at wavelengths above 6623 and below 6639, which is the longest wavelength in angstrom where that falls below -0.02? 6633.18 angstrom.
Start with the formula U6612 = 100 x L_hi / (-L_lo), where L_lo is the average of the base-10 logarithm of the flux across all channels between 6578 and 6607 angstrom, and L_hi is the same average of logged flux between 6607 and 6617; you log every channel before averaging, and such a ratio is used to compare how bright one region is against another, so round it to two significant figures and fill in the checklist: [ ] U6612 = -99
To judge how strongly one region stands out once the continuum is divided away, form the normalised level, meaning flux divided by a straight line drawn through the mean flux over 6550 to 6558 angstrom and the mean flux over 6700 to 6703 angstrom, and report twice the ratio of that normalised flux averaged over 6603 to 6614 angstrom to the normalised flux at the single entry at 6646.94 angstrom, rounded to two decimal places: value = 1.93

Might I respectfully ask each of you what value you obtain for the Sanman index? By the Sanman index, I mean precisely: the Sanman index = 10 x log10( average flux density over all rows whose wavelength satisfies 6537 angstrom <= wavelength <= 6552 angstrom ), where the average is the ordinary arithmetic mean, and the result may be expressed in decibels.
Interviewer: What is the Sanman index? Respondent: 8.75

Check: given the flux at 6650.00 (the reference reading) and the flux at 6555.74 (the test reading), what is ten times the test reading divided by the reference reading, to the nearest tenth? 11.9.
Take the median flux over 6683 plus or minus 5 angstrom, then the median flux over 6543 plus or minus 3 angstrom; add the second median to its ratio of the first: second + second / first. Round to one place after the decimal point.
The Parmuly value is 8.2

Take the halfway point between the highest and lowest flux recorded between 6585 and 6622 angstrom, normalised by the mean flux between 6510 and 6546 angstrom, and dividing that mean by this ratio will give 7.58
